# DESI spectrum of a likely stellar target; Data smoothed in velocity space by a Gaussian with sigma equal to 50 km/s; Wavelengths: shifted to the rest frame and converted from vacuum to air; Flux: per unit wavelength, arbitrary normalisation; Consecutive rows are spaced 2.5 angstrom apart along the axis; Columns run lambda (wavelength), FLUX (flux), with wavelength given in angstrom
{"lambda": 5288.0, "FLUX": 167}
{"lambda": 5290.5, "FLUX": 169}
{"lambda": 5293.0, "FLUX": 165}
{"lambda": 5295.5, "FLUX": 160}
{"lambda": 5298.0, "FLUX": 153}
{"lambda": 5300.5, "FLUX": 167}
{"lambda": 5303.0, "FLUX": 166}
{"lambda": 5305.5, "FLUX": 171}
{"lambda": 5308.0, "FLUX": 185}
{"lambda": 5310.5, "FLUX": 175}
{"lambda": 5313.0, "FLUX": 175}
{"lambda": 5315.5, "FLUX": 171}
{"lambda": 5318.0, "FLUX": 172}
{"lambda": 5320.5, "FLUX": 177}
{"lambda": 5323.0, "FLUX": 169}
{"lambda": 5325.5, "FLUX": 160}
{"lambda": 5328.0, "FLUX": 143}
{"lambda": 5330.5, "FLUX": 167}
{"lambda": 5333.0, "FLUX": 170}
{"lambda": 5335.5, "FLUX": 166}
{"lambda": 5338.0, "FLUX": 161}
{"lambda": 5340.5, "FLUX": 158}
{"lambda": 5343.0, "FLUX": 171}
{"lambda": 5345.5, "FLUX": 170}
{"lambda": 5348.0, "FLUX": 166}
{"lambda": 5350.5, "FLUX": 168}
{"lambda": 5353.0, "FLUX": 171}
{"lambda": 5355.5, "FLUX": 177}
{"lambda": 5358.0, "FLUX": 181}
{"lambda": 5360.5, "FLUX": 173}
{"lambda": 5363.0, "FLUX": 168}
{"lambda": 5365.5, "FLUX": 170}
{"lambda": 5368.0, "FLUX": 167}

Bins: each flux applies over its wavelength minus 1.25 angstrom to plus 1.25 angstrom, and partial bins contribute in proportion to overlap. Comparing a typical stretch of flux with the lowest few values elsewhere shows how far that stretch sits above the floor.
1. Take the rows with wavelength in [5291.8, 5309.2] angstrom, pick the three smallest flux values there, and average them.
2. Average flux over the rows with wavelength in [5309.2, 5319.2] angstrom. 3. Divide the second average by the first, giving 1.09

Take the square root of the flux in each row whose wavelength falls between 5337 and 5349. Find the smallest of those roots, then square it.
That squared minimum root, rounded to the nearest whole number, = 158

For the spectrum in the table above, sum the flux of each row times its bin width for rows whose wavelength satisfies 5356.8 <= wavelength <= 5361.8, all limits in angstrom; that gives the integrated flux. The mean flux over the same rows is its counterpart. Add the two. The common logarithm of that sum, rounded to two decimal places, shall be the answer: 3.03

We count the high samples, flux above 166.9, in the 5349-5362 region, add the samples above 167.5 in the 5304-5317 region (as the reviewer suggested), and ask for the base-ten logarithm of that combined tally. 1.00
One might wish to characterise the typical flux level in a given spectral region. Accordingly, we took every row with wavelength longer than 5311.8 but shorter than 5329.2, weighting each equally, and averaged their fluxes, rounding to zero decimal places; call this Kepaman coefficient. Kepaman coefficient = 167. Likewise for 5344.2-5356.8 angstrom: 170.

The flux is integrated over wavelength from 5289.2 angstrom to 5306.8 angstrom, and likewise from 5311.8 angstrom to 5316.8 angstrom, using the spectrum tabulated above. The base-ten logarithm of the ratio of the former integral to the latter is 0.5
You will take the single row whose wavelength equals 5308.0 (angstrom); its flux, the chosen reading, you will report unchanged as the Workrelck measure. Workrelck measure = 185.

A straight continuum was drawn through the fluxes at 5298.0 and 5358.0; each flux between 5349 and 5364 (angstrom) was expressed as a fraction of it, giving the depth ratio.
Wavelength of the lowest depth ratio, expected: 5363.0 angstrom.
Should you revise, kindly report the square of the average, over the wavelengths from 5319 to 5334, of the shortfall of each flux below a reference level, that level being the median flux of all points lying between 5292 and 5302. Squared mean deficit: 3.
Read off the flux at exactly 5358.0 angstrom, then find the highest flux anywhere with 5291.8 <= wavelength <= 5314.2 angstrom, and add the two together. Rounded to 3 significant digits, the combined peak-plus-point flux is 366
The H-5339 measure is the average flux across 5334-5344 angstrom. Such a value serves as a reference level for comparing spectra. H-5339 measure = 164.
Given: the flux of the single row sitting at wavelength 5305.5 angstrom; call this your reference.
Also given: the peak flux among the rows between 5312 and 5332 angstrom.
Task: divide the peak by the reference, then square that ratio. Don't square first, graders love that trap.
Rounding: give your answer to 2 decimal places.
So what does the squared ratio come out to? 1.07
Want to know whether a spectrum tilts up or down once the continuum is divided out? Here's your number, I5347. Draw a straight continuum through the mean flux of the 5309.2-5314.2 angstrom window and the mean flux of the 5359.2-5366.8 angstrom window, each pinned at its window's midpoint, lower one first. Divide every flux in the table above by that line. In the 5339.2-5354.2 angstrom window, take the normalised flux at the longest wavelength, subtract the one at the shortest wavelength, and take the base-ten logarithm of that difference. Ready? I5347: -1.1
